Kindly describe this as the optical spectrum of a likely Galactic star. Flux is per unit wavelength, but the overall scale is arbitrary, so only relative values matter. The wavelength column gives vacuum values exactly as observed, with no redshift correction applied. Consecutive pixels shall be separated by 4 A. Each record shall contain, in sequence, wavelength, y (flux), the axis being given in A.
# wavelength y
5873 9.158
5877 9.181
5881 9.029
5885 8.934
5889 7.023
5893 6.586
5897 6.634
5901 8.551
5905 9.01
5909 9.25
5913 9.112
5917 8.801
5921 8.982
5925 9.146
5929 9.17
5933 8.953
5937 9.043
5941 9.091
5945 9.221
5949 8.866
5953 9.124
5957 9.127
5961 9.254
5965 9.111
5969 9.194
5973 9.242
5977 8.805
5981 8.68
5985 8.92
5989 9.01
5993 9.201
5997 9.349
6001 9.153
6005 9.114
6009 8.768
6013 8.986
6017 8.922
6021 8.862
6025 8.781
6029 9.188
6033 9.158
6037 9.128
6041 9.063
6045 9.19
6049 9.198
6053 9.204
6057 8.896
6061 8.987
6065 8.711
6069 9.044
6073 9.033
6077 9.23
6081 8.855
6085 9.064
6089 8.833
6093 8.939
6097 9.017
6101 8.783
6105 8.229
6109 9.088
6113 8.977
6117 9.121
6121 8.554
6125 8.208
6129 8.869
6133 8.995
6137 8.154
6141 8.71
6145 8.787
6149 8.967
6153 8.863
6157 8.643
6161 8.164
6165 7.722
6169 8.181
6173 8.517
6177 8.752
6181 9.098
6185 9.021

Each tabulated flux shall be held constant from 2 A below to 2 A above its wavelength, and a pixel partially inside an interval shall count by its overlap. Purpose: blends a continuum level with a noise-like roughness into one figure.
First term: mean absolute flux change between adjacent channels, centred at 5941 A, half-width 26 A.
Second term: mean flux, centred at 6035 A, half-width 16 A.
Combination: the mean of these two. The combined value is 4.61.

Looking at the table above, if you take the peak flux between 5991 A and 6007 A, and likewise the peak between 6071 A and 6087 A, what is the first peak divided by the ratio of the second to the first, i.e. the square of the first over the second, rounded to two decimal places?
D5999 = 9.47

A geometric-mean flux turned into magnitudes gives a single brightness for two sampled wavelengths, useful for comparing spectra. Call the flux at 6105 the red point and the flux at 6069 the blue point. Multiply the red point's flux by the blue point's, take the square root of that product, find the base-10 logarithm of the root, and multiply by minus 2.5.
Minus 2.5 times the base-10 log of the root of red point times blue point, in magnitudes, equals -2.34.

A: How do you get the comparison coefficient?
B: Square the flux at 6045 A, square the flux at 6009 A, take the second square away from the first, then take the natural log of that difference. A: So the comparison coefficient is 2.0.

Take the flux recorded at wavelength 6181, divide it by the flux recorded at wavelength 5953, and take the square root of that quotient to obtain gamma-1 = 1.00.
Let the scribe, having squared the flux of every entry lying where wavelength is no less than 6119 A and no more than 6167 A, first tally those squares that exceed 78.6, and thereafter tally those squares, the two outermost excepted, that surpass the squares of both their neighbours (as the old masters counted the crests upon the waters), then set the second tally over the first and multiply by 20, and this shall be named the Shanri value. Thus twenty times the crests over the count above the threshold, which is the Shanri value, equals 13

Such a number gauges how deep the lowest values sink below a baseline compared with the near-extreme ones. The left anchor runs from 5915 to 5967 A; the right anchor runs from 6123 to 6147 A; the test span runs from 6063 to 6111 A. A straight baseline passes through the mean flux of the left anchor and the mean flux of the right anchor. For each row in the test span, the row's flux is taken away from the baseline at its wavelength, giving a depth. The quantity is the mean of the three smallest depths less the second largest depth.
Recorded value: -0.47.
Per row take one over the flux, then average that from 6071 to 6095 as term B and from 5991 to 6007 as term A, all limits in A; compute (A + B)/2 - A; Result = 0.0013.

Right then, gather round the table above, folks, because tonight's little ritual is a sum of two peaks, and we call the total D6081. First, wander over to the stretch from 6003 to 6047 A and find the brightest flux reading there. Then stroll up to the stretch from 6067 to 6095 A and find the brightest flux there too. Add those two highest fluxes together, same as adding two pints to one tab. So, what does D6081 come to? 18.4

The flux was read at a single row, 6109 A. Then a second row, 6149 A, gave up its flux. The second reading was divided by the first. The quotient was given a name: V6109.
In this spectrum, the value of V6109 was 0.987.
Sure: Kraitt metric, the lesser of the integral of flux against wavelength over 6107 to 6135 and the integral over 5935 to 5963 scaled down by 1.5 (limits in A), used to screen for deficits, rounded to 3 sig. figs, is 170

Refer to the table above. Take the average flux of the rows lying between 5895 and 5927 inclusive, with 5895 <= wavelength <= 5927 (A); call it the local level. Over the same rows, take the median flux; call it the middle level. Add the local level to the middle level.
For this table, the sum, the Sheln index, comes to 17.7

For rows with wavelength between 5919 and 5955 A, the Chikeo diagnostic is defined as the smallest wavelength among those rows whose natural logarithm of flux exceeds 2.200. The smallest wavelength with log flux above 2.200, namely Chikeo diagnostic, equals 5925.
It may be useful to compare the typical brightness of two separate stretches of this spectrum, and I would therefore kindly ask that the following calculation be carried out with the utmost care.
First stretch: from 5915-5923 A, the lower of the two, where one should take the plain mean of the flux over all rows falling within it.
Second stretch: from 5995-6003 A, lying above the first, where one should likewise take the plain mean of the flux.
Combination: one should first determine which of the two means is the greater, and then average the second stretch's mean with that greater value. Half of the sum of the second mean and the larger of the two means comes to 9.25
